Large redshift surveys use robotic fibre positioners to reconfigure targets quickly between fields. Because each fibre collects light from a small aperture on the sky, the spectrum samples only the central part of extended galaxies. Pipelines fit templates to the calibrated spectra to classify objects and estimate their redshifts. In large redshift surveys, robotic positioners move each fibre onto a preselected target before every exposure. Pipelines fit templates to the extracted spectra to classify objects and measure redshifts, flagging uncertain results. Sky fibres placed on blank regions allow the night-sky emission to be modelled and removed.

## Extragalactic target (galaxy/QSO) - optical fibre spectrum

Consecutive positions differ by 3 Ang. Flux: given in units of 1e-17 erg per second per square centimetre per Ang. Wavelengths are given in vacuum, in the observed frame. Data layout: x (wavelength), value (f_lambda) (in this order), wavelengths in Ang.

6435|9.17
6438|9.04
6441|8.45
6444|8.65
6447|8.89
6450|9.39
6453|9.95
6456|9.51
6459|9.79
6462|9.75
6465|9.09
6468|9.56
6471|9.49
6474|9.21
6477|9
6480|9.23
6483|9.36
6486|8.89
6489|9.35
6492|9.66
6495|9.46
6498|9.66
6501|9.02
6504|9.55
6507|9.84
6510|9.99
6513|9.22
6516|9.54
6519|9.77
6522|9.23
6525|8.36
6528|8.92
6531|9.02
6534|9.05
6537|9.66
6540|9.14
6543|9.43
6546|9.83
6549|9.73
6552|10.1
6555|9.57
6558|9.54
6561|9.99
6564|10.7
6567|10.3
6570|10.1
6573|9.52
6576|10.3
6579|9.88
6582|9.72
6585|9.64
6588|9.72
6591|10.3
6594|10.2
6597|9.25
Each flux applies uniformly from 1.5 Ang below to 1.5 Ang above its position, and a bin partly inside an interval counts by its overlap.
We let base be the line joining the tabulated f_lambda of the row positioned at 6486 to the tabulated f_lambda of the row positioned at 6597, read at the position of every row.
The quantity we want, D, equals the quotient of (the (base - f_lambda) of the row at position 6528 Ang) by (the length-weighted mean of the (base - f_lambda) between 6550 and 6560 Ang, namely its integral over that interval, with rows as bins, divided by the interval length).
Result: -0.2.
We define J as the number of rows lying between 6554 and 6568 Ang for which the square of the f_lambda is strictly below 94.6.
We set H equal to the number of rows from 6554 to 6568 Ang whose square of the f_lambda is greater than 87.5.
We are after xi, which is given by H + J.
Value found 7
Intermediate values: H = 5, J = 2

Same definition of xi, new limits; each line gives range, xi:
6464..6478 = 7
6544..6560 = 7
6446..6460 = 7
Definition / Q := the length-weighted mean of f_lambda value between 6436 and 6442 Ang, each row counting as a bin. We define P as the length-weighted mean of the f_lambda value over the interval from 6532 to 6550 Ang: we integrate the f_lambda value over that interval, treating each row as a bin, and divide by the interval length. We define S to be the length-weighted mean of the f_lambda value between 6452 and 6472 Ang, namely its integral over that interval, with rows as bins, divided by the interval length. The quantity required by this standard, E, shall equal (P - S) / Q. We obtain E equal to -0.015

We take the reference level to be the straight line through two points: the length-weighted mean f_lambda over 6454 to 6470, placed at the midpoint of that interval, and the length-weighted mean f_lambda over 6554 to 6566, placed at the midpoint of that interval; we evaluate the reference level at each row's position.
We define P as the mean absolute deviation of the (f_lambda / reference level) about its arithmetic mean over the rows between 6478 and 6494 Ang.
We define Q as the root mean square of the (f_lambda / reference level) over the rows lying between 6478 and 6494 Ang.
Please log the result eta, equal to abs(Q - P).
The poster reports 0.94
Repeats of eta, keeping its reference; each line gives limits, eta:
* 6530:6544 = 0.92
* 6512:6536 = 0.90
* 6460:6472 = 0.97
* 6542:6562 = 0.96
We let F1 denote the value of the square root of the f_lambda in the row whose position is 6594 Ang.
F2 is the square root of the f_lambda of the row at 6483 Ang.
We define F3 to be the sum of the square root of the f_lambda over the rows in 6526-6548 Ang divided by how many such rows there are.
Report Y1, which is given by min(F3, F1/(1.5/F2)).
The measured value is 3.05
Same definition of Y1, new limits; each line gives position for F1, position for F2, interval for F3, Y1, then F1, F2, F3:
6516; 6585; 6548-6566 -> 3.15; 3.09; 3.10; 3.15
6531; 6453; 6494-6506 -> 3.07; 3.00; 3.15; 3.07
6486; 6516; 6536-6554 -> 3.11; 2.98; 3.09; 3.11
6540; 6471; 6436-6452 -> 2.98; 3.02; 3.08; 2.98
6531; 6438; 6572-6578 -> 3.15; 3.00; 3.01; 3.15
